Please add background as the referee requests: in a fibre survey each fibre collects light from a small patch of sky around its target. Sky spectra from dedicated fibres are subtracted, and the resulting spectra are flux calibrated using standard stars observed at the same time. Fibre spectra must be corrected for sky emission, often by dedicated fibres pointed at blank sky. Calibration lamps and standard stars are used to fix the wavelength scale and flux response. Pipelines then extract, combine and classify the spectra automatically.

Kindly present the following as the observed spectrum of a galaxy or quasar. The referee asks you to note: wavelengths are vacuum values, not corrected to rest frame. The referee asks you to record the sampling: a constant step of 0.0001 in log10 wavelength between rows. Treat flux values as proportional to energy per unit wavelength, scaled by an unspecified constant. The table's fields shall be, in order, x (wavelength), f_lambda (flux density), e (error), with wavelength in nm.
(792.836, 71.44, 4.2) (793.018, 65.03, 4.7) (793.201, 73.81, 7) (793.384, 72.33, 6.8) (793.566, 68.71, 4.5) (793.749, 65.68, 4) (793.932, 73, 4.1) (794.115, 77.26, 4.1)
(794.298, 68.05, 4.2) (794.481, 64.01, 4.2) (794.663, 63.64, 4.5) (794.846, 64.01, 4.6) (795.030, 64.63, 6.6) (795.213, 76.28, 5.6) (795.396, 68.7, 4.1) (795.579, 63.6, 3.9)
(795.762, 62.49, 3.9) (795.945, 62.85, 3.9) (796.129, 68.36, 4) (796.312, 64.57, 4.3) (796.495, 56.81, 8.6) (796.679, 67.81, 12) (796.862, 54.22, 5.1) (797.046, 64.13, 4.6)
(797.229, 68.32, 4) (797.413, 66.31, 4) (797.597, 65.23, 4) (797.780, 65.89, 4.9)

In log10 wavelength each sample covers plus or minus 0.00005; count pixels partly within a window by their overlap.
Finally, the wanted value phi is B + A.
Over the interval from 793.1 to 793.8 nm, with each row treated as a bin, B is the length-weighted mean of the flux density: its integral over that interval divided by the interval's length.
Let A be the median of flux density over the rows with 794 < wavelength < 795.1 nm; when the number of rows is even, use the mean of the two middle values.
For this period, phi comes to 134.6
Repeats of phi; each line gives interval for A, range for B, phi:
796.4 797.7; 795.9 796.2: 130.9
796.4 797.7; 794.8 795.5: 133.8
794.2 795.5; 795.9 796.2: 130.3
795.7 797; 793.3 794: 132.7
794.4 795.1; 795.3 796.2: 129.2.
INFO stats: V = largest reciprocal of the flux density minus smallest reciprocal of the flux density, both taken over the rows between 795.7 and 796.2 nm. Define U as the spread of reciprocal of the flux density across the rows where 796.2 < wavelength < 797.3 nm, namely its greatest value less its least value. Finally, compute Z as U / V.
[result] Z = 2.77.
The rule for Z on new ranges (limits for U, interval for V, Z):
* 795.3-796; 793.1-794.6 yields 0.54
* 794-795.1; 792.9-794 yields 1.51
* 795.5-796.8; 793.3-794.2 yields 1.30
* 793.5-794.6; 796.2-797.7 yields 0.70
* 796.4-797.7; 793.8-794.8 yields 1.37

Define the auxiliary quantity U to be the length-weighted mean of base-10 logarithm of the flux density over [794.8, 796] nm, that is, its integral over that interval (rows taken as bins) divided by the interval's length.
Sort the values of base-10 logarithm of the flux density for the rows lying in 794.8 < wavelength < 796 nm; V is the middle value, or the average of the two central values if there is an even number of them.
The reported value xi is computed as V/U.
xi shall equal 0.99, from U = 1.82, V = 1.81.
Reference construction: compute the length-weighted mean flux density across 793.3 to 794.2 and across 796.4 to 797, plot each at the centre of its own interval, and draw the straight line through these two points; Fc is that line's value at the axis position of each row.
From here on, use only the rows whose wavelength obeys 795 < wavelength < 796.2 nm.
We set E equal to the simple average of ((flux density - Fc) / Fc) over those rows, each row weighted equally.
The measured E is 0.037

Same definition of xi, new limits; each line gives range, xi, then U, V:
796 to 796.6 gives 1.01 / 1.80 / 1.81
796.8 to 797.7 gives 1.01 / 1.80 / 1.81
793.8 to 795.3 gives 0.99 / 1.84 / 1.82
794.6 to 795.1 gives 1.00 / 1.80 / 1.81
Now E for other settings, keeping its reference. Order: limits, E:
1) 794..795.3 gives 0.007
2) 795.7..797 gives 0.016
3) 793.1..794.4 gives -0.001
